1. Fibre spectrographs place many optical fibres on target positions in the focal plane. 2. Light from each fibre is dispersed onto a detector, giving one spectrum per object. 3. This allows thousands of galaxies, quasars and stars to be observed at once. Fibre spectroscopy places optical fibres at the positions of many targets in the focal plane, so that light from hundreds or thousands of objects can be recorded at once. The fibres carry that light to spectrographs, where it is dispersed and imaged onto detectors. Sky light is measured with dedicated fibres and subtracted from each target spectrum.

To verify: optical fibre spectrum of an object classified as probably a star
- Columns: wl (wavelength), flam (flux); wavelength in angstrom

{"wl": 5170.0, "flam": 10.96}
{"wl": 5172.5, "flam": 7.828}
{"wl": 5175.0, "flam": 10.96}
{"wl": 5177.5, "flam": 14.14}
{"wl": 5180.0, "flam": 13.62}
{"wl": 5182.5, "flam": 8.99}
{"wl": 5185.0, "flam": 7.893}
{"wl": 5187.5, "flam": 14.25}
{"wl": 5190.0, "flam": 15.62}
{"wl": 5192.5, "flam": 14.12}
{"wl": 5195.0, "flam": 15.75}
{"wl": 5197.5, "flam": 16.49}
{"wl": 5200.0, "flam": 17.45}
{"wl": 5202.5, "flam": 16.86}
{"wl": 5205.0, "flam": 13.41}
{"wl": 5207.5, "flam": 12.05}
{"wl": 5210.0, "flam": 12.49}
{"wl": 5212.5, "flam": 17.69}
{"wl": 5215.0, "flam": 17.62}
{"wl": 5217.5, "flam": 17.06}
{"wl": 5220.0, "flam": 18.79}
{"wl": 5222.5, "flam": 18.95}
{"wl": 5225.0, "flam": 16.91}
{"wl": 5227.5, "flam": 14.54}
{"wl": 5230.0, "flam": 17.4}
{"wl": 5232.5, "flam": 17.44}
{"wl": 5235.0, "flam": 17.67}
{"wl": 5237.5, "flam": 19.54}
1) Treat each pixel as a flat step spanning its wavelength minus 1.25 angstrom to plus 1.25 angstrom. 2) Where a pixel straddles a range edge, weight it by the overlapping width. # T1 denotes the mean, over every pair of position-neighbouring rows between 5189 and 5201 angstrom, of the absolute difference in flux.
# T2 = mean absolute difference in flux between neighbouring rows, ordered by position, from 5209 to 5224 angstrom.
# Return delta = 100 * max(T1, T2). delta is 154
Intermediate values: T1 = 1.2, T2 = 1.5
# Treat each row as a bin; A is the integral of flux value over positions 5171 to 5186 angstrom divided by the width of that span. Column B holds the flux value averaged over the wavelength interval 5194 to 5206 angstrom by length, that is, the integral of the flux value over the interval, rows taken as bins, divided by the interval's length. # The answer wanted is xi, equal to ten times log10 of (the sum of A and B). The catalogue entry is 14.3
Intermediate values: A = 11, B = 16.1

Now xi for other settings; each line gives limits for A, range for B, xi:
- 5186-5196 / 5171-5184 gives 14.1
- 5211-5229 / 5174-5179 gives 14.8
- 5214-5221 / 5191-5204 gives 15.3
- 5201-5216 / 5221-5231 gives 15.1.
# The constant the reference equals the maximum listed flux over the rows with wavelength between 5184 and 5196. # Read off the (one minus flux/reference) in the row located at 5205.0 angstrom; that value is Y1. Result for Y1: 0.15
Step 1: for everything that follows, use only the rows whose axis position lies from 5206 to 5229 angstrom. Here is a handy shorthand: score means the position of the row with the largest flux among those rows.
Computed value 5222.5 angstrom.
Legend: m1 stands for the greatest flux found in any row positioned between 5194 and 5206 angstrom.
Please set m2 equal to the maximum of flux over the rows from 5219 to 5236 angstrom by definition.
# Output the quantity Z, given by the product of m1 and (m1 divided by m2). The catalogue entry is 16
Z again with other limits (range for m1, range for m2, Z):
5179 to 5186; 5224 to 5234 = 11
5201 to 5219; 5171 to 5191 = 20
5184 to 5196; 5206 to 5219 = 14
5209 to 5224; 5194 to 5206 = 21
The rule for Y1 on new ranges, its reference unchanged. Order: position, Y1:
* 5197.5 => -0.05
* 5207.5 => 0.23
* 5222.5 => -0.20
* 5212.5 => -0.12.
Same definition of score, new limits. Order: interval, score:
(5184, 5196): 5195.0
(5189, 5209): 5200.0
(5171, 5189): 5187.5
